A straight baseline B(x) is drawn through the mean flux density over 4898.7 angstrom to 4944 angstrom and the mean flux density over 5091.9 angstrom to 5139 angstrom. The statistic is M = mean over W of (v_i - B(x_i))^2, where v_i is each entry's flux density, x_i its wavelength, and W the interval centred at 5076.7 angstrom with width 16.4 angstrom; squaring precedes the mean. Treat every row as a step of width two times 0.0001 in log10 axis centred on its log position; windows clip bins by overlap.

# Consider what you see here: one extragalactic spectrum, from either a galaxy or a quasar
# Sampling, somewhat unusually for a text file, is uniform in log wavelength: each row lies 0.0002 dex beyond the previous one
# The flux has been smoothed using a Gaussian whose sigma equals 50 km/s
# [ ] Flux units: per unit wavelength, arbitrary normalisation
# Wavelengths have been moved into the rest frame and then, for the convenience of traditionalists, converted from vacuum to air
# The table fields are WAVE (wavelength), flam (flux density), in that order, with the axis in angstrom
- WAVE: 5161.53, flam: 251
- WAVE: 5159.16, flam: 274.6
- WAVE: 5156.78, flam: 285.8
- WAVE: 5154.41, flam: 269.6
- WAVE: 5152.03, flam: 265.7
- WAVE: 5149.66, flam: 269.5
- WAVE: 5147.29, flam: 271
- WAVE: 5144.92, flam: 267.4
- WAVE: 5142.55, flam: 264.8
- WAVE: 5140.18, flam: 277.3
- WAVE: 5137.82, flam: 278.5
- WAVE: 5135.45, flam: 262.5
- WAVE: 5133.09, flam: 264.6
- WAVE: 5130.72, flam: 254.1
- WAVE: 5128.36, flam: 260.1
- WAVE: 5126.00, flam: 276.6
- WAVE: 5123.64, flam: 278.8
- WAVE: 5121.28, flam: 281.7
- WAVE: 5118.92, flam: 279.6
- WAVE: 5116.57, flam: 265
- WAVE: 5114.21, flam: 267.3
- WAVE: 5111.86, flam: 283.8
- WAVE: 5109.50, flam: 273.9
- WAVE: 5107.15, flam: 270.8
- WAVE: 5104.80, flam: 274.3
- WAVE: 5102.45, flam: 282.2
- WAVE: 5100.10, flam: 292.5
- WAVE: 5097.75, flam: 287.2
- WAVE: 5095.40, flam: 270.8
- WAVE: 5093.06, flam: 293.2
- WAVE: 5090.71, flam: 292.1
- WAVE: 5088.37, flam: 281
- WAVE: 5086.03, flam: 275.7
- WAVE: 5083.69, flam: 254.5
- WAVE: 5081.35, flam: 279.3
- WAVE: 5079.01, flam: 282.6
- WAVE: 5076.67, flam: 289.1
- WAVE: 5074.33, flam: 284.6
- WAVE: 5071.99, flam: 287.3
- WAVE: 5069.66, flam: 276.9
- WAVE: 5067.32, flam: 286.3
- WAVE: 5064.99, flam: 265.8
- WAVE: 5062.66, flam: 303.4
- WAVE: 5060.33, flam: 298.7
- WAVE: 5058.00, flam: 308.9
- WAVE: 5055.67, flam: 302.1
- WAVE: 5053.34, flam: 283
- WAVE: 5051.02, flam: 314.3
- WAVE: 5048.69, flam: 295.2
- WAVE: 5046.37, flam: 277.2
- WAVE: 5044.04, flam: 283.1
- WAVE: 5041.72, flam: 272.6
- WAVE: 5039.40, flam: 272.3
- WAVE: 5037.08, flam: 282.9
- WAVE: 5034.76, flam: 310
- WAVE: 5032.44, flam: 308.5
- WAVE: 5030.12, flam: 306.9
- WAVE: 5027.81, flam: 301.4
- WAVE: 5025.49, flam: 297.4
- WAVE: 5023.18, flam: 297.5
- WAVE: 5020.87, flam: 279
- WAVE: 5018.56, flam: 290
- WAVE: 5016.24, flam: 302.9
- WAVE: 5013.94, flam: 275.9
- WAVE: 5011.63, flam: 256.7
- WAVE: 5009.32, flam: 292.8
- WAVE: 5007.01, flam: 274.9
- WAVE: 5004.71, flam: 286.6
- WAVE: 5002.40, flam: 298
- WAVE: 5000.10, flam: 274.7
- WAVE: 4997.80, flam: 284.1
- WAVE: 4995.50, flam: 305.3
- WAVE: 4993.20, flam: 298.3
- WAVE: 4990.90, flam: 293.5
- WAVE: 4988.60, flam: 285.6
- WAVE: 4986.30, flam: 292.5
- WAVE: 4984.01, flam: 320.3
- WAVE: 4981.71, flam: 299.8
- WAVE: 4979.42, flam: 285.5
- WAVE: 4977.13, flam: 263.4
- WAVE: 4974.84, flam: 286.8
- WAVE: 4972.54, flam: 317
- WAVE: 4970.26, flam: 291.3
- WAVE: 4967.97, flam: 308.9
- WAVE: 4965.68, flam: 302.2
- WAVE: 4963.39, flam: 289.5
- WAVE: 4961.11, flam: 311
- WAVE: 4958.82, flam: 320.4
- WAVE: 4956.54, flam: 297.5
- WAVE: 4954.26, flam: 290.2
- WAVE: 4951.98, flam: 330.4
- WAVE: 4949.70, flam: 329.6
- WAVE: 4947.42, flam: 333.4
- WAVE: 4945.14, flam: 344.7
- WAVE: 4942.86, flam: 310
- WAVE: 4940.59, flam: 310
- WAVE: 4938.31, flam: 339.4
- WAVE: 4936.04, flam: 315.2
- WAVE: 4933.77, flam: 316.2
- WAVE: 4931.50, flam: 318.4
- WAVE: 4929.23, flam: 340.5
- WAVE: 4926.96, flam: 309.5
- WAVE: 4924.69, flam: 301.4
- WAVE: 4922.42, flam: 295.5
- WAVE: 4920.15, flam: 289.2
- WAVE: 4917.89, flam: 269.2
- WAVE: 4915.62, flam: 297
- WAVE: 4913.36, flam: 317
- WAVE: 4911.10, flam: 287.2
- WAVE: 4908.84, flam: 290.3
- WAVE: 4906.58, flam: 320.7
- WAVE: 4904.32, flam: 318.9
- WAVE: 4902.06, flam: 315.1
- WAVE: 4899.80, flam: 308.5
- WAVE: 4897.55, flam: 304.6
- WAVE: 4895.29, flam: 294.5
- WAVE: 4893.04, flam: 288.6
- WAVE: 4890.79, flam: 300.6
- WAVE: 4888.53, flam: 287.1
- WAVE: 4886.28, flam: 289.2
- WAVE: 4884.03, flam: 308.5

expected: 114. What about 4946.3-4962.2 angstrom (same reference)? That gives 414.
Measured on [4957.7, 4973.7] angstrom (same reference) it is 145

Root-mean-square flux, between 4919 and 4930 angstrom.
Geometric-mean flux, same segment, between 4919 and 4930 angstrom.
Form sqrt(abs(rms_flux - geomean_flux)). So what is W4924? 1.01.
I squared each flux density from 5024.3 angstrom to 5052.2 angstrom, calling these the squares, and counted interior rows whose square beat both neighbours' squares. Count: 2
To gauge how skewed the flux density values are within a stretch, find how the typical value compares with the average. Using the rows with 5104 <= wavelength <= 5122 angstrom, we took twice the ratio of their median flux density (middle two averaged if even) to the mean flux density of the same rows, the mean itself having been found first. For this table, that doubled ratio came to 2.00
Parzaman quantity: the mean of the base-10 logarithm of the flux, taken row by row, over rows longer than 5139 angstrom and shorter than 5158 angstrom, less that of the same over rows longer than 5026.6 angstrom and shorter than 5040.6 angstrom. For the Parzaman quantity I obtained -0.039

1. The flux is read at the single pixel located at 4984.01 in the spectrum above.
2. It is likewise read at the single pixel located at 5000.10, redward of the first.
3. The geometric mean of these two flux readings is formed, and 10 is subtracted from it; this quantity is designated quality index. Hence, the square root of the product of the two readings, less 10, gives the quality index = 287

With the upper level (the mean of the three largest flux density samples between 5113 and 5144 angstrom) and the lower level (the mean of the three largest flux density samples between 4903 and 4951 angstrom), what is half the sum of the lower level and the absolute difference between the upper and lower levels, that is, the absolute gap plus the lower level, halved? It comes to 202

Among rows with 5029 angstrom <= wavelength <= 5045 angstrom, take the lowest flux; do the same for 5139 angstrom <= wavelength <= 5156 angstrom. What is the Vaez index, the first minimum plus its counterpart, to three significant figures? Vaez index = 537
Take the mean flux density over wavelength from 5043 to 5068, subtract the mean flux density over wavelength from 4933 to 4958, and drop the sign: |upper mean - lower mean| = 27.1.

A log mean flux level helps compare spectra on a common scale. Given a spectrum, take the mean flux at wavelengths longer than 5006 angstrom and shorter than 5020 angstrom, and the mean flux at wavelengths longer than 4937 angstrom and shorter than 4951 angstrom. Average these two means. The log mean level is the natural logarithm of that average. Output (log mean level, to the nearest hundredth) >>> 5.72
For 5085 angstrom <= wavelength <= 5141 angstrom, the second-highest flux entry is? 292.5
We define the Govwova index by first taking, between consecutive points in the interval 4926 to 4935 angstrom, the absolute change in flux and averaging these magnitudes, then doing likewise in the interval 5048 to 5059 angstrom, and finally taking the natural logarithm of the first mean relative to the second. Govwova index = 0.0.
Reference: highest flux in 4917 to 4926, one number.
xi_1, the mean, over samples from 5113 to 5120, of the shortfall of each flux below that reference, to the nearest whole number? 31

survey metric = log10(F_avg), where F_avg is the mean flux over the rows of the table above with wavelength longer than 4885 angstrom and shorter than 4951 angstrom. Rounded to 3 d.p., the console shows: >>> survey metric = 2.489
